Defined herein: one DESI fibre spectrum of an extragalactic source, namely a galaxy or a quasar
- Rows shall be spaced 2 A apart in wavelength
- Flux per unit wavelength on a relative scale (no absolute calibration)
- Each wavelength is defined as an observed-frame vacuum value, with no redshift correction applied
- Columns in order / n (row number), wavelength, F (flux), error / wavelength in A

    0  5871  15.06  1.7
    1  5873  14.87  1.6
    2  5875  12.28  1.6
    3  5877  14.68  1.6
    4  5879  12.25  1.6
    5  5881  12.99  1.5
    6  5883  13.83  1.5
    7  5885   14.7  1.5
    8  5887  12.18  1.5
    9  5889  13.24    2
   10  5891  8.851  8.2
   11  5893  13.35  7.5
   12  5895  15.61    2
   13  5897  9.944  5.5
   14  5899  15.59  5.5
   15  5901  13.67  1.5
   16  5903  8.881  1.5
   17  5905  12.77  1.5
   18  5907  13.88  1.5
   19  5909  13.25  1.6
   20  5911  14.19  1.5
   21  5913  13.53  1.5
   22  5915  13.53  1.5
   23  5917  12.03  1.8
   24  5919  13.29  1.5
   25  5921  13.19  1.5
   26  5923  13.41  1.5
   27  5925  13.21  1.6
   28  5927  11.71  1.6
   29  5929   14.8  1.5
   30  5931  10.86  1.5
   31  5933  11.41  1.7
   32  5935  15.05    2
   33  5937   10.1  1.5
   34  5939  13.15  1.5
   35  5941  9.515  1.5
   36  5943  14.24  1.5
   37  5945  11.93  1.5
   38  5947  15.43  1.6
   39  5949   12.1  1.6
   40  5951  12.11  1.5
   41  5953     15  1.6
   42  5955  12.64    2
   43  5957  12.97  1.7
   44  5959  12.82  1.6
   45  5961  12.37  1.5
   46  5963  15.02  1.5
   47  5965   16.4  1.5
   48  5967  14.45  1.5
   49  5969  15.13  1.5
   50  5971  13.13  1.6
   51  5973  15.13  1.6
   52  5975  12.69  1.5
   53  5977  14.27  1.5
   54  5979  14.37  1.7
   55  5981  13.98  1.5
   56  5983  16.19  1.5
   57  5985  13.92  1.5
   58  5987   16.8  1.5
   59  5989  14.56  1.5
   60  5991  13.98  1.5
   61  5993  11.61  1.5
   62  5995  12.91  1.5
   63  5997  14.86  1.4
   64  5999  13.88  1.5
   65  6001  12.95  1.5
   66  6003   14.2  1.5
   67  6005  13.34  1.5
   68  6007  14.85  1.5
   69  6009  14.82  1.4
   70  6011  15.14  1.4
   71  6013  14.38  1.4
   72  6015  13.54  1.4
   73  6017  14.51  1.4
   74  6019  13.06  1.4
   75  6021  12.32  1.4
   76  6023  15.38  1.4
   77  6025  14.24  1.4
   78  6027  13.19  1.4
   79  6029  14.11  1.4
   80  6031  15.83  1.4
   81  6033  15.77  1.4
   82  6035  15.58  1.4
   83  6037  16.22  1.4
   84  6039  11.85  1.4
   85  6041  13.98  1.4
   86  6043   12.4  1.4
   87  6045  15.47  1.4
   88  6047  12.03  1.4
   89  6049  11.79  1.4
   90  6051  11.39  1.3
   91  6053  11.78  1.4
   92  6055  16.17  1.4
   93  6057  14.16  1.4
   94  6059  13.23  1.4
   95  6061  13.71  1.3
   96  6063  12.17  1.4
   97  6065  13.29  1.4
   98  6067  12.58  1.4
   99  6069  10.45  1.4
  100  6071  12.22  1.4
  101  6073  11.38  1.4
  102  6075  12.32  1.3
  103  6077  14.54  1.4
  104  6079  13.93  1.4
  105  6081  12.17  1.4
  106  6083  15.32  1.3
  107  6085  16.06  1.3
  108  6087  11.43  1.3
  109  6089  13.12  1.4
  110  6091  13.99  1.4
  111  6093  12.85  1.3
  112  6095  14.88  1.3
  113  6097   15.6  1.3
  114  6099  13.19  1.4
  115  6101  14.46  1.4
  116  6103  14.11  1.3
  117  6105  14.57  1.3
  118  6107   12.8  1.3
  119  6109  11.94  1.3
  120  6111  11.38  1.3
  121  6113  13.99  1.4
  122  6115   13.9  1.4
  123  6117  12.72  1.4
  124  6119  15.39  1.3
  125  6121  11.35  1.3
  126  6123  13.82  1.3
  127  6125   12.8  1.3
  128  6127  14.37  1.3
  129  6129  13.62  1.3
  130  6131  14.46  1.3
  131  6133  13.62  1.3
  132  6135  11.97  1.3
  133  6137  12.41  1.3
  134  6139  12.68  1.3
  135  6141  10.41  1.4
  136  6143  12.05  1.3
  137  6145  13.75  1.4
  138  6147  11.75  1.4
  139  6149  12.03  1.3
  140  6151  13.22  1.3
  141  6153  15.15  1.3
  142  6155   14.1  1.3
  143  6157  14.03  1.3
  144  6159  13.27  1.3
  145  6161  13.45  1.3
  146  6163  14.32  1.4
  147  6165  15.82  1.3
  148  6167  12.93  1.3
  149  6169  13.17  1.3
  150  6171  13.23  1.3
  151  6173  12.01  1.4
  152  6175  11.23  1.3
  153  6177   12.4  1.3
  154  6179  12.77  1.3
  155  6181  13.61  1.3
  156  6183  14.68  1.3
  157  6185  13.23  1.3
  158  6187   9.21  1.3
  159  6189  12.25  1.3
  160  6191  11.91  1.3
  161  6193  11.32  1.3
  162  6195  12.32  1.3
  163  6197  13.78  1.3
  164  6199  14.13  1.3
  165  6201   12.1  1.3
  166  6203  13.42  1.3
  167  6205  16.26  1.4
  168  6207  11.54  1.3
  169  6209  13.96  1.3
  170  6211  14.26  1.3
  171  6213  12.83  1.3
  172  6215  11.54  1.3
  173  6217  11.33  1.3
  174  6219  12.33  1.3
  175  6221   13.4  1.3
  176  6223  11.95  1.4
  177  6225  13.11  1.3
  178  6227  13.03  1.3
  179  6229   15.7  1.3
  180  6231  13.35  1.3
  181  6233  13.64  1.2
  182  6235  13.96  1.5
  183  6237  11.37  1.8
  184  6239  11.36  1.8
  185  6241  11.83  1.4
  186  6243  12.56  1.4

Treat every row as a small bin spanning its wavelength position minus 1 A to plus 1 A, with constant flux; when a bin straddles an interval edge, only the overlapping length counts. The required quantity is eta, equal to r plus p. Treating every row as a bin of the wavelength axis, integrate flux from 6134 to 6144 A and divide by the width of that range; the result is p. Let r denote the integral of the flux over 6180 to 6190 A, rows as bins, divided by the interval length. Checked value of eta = 24.5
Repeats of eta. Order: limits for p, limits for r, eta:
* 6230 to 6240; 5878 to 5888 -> 25.9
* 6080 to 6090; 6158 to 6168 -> 27.6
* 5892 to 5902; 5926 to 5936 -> 26.4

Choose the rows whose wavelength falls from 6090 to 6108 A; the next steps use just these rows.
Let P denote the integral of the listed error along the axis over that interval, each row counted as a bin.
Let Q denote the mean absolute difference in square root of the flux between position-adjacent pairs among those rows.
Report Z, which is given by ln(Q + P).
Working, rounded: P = 24.0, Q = 0.17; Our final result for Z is 3.19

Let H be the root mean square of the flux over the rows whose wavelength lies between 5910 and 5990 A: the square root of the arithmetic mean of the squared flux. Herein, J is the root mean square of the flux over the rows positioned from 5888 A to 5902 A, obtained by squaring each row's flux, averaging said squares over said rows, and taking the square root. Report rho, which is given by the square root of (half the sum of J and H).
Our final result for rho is 3.66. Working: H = 13.6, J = 13.1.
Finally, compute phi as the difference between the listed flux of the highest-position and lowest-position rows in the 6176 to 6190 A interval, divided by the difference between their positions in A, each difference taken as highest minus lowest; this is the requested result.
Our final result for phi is -0.01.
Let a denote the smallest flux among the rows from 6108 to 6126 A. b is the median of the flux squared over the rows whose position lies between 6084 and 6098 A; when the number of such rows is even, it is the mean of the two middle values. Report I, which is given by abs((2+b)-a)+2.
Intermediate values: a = 11.35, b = 196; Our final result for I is 188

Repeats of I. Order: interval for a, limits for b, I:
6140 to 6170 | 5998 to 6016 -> 195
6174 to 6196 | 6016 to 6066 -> 183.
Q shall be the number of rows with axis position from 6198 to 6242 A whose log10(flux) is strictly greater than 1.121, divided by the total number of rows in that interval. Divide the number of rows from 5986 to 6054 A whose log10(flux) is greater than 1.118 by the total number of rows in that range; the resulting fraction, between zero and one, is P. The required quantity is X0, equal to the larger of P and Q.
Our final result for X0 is 0.68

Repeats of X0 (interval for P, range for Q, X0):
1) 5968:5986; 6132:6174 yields 0.89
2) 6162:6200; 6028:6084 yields 0.54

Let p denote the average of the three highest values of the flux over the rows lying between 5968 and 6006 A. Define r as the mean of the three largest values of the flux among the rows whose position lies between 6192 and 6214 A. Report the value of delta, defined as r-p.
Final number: -1.2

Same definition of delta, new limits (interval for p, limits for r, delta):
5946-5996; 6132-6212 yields -0.7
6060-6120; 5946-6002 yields 0.8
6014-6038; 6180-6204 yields -1.7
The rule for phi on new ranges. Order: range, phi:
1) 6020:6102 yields 0.03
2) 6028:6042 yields -0.01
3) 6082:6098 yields 0.02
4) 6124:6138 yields -0.03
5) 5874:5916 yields 0.03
